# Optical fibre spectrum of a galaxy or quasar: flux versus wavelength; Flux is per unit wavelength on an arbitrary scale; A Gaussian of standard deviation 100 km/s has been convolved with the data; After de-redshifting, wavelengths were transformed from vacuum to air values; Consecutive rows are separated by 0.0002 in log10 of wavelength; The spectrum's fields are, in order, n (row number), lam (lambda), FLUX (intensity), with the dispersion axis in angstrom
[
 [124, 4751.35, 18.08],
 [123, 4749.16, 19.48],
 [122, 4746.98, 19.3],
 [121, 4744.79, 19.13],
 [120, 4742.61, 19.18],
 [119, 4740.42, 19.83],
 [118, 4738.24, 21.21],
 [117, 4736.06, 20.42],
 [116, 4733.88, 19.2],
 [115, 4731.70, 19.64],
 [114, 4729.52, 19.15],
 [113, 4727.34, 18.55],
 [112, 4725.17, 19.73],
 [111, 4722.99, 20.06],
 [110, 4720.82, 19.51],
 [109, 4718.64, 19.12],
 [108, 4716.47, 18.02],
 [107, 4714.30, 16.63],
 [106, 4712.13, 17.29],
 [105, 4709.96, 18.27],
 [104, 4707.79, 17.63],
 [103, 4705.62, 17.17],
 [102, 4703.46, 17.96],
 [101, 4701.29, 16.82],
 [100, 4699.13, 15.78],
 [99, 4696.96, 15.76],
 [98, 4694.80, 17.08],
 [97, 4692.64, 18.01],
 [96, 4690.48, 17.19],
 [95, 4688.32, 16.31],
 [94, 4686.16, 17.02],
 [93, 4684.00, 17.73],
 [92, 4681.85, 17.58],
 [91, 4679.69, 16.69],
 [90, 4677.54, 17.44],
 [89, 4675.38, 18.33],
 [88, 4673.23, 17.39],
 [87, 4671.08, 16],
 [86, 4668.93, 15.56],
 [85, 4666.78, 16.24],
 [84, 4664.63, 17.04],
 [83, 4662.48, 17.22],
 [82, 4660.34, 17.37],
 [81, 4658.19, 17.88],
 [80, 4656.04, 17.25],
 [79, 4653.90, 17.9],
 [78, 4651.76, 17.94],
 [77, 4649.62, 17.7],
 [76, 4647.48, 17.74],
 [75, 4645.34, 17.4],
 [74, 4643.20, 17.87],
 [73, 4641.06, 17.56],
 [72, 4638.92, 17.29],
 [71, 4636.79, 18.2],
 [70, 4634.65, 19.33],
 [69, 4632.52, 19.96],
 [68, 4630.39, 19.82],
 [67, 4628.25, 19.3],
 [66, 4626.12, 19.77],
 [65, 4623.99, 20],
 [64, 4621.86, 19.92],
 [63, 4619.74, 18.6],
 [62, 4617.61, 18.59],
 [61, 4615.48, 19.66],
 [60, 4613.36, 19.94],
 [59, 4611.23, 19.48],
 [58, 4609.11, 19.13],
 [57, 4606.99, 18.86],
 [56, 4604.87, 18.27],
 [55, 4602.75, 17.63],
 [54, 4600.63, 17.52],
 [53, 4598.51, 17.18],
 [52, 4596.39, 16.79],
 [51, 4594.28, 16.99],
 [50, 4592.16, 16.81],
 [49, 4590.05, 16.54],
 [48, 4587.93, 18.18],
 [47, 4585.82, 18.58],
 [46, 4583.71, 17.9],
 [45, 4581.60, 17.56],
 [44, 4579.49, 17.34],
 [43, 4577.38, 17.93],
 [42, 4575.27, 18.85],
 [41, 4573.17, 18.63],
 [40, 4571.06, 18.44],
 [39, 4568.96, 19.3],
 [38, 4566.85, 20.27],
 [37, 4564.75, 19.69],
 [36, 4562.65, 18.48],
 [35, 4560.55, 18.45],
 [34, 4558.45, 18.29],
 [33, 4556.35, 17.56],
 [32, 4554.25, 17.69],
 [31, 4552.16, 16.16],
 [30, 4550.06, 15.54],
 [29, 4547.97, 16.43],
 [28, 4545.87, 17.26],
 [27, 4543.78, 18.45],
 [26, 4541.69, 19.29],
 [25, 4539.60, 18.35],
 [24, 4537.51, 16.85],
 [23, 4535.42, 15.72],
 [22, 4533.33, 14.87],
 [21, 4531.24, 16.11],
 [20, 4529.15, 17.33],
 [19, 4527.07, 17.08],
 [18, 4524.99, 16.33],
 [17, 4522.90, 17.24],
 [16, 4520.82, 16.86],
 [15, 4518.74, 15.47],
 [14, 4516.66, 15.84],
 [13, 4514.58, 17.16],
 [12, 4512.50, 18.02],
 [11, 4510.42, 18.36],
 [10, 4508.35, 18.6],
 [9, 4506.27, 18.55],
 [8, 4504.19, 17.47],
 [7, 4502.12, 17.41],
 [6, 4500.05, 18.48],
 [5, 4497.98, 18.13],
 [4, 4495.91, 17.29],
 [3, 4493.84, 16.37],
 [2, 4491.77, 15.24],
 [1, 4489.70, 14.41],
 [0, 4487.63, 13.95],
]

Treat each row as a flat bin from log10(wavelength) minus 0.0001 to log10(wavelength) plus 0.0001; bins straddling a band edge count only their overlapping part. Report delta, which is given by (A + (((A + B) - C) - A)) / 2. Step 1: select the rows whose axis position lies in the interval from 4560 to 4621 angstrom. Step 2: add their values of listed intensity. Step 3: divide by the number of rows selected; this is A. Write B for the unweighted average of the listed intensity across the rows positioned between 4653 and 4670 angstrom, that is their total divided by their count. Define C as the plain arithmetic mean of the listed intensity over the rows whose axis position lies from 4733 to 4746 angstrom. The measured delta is 7.8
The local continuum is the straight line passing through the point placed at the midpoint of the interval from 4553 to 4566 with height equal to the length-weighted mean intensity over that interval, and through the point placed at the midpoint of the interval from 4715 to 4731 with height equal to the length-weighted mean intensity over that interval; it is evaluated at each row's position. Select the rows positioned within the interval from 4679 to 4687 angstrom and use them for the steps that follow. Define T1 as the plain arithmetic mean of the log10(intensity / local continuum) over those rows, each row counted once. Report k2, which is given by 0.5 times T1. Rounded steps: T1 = -0.040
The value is -0.020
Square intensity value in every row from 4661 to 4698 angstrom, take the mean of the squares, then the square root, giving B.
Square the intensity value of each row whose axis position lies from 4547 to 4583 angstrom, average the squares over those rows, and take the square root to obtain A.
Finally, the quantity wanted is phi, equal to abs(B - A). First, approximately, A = 18.1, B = 17.0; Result 1.08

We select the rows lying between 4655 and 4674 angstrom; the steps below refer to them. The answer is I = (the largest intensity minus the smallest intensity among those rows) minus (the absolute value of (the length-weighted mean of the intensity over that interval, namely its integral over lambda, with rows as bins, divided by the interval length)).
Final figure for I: -14.5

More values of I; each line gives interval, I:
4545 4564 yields -14.4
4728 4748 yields -17.6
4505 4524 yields -14.2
